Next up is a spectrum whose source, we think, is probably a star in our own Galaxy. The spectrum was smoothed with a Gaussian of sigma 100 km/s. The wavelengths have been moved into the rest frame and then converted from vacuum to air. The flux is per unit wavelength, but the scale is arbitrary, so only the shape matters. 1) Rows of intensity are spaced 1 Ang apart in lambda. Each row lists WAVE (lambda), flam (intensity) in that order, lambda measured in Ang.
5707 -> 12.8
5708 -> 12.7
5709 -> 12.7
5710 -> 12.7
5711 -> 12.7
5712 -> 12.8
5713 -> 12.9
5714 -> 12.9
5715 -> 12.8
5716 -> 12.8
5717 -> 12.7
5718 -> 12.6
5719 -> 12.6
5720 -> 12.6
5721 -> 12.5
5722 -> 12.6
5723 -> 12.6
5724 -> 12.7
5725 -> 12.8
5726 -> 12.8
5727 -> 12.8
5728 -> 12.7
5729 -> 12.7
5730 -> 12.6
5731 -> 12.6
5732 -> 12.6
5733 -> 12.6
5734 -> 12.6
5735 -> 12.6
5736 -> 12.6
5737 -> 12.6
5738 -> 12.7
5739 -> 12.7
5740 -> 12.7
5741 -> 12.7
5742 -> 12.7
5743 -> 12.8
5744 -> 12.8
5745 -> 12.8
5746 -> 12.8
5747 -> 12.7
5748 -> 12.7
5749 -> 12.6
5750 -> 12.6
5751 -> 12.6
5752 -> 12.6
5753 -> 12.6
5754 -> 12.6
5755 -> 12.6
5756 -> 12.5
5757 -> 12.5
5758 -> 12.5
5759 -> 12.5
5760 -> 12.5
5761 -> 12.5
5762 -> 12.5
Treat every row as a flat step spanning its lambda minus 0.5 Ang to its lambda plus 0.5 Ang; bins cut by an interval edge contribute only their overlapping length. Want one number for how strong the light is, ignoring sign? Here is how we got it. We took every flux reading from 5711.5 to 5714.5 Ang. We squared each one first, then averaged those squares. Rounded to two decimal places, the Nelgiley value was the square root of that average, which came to 12.87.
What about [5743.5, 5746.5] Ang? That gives 12.80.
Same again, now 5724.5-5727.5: 12.80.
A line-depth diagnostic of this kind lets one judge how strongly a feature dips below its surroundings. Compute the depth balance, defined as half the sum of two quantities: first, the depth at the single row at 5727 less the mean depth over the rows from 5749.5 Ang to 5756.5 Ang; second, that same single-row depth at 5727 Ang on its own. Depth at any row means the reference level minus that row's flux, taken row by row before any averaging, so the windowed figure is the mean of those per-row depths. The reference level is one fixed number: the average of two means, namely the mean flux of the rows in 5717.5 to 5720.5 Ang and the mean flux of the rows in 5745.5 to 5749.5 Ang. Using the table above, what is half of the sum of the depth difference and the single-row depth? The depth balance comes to -0.18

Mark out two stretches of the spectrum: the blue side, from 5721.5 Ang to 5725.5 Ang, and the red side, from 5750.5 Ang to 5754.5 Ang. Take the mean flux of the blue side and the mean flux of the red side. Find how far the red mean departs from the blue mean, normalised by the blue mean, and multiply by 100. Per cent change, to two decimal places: -0.59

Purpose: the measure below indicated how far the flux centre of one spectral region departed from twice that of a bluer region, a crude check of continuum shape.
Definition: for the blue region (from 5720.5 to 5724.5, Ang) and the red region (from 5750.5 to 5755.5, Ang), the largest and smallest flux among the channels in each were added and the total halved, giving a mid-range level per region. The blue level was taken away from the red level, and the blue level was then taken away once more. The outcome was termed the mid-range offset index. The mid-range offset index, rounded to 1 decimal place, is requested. -12.6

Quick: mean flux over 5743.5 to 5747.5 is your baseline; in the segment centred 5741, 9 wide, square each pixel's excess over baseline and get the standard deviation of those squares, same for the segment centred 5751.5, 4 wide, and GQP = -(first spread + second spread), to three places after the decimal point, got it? -0.009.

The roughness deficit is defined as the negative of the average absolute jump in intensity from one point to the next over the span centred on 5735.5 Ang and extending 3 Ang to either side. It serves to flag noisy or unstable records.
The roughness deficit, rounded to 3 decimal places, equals -0.020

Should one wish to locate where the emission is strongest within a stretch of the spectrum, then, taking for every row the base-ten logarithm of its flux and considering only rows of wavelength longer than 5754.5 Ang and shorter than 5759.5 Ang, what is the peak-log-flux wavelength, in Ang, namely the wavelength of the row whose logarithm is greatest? 5755 Ang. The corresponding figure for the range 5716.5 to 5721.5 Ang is 5717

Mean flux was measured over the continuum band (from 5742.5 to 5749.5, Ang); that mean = 12.7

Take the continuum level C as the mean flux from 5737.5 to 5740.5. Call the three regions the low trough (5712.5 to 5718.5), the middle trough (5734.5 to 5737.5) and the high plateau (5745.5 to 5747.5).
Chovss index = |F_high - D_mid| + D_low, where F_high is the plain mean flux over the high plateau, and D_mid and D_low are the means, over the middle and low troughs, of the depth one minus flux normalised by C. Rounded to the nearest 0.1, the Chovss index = 12.7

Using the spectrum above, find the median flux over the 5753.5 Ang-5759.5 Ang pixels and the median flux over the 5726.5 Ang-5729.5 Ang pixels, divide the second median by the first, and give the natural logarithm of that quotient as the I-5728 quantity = 0.016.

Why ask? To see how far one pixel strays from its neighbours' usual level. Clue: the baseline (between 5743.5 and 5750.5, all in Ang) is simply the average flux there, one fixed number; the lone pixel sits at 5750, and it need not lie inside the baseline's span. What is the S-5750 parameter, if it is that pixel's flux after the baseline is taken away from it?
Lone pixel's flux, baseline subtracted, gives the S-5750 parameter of -0.11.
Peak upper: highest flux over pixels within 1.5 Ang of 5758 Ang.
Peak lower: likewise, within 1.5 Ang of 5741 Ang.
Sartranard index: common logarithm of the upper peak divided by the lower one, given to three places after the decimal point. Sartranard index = -0.007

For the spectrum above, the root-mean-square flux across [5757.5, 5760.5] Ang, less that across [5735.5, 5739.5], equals -0.15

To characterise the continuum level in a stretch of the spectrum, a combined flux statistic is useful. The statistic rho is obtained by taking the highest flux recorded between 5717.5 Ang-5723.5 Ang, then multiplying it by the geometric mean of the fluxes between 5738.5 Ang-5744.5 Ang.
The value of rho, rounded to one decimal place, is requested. 160.4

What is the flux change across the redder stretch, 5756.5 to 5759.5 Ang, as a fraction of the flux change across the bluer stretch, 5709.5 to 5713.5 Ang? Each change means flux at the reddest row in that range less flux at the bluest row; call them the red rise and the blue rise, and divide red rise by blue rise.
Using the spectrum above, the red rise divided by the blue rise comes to 0.00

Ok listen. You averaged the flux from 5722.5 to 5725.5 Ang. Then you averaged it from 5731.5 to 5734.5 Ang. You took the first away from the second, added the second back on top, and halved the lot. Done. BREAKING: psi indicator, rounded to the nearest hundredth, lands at 6.25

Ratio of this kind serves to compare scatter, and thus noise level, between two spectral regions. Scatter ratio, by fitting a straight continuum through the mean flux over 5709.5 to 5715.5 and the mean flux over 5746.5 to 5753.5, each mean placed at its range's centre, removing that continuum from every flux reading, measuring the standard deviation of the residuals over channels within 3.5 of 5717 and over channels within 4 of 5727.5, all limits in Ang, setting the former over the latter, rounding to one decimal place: 1.5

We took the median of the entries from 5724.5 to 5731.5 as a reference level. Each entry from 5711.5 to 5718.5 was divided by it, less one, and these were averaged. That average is 0.007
